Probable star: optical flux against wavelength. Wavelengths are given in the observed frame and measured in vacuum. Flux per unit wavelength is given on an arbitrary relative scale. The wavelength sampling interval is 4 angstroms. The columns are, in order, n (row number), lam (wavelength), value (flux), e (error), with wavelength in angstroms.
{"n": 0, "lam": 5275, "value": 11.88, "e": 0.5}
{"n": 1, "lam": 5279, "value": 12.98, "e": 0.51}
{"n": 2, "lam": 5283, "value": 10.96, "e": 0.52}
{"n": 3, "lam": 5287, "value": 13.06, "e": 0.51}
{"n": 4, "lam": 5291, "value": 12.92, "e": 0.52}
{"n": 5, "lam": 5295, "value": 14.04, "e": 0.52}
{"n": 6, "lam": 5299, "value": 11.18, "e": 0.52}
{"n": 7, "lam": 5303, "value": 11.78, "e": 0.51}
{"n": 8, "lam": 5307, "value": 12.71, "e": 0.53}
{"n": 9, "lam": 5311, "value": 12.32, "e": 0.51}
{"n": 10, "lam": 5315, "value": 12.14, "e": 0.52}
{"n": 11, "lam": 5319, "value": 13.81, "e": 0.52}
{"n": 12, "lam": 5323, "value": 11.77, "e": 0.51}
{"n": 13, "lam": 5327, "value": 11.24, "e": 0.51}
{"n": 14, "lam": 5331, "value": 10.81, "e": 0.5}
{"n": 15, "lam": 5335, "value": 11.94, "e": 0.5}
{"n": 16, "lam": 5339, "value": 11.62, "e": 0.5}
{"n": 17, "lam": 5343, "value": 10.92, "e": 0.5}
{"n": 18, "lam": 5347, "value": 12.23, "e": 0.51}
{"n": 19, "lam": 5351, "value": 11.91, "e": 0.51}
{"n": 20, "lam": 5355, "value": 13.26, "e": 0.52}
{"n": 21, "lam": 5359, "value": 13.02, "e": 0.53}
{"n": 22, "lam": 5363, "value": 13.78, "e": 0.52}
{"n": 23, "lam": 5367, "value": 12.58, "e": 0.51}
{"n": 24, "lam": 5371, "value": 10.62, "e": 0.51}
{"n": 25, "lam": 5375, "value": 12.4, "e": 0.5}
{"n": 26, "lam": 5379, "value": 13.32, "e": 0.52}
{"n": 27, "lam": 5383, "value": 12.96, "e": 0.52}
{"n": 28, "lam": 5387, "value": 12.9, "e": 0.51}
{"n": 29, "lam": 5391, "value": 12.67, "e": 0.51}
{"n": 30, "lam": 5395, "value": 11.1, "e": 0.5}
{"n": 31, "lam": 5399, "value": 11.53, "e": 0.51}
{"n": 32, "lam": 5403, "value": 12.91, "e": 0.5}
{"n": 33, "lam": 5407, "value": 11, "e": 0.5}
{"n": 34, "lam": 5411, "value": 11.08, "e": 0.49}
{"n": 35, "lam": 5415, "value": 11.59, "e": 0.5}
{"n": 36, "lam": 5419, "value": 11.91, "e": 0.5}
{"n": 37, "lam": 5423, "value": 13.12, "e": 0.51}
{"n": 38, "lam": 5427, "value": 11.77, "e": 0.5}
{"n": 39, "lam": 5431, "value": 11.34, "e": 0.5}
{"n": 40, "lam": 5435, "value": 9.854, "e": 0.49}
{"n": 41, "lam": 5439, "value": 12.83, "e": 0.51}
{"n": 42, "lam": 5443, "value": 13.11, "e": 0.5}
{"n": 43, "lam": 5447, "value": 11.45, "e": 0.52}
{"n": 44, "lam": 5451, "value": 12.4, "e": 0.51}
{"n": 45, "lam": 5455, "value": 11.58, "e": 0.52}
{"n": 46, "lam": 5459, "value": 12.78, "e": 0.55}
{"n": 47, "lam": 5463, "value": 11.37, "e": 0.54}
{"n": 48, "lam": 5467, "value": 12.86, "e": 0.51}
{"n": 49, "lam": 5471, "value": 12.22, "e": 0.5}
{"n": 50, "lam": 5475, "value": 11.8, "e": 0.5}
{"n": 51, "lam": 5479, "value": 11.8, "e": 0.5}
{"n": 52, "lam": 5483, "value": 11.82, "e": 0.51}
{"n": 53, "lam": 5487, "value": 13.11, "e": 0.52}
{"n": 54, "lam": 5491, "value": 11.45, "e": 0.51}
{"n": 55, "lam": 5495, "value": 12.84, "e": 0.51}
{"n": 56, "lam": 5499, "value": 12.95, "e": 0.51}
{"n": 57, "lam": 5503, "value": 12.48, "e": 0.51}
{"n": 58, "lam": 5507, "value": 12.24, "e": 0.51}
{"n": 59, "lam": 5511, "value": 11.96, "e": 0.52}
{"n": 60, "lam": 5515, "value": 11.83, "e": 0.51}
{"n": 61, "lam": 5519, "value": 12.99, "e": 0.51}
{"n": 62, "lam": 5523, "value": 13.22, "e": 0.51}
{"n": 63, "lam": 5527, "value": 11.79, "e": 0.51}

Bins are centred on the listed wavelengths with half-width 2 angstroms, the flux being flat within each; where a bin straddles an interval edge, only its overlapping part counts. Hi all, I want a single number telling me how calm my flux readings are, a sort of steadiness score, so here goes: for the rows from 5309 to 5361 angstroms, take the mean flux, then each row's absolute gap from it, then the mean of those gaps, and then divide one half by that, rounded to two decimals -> 0.75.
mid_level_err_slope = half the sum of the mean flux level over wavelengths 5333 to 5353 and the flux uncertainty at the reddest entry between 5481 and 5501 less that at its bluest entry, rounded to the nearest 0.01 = 5.86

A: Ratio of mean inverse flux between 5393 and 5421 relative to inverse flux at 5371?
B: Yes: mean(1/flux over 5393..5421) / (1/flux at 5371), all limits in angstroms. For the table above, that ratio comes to 0.92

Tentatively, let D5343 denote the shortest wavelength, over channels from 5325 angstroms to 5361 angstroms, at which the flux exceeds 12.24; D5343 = 5355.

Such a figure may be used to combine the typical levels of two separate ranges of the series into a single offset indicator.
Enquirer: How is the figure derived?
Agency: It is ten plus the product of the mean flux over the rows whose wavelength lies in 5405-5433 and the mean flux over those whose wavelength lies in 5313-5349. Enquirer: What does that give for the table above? 148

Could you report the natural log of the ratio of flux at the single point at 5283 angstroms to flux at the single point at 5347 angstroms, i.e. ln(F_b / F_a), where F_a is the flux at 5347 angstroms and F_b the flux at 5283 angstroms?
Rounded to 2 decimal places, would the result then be -0.11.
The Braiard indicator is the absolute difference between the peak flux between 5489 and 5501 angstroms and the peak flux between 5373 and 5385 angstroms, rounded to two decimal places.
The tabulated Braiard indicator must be 0.37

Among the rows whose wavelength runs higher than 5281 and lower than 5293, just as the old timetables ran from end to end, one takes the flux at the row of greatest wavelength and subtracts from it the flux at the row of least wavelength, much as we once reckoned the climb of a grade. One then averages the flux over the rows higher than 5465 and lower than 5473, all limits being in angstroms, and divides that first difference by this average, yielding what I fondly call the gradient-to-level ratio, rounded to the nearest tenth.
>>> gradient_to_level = 0.2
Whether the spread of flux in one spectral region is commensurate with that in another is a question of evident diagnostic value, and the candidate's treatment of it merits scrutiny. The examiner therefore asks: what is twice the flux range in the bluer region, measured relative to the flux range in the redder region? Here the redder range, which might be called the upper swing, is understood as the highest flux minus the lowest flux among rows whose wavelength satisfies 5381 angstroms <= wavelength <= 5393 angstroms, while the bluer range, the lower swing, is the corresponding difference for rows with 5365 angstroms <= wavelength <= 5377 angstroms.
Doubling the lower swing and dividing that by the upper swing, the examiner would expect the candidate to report 13.5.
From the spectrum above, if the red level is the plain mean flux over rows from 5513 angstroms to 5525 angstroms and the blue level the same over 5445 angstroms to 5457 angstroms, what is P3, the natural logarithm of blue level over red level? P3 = -0.07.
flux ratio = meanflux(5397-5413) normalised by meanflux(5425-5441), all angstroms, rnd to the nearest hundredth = 1.02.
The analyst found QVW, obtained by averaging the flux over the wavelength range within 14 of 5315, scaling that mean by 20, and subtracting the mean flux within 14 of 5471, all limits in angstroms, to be 233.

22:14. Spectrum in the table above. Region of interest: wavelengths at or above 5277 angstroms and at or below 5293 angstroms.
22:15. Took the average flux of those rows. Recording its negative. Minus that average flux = -12.5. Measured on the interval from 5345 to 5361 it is -12.6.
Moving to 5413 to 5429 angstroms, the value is -12.1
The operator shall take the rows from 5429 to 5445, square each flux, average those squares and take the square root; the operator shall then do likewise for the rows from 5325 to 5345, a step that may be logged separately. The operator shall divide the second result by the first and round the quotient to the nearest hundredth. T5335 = 0.95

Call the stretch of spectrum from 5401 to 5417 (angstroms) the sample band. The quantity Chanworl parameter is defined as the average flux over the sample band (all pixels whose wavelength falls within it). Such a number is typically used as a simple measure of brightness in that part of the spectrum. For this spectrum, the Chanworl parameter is 11.6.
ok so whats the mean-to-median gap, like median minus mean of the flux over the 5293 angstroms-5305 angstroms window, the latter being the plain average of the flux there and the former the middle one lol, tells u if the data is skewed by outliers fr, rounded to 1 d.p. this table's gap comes -0.6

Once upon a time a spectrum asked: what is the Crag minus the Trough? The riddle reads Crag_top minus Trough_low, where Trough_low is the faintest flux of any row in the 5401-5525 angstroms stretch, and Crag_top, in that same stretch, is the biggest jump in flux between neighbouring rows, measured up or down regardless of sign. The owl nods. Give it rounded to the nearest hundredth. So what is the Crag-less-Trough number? -6.88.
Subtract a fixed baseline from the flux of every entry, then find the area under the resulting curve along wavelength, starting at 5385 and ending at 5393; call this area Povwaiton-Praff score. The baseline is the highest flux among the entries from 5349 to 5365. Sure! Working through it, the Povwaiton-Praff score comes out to -8.0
